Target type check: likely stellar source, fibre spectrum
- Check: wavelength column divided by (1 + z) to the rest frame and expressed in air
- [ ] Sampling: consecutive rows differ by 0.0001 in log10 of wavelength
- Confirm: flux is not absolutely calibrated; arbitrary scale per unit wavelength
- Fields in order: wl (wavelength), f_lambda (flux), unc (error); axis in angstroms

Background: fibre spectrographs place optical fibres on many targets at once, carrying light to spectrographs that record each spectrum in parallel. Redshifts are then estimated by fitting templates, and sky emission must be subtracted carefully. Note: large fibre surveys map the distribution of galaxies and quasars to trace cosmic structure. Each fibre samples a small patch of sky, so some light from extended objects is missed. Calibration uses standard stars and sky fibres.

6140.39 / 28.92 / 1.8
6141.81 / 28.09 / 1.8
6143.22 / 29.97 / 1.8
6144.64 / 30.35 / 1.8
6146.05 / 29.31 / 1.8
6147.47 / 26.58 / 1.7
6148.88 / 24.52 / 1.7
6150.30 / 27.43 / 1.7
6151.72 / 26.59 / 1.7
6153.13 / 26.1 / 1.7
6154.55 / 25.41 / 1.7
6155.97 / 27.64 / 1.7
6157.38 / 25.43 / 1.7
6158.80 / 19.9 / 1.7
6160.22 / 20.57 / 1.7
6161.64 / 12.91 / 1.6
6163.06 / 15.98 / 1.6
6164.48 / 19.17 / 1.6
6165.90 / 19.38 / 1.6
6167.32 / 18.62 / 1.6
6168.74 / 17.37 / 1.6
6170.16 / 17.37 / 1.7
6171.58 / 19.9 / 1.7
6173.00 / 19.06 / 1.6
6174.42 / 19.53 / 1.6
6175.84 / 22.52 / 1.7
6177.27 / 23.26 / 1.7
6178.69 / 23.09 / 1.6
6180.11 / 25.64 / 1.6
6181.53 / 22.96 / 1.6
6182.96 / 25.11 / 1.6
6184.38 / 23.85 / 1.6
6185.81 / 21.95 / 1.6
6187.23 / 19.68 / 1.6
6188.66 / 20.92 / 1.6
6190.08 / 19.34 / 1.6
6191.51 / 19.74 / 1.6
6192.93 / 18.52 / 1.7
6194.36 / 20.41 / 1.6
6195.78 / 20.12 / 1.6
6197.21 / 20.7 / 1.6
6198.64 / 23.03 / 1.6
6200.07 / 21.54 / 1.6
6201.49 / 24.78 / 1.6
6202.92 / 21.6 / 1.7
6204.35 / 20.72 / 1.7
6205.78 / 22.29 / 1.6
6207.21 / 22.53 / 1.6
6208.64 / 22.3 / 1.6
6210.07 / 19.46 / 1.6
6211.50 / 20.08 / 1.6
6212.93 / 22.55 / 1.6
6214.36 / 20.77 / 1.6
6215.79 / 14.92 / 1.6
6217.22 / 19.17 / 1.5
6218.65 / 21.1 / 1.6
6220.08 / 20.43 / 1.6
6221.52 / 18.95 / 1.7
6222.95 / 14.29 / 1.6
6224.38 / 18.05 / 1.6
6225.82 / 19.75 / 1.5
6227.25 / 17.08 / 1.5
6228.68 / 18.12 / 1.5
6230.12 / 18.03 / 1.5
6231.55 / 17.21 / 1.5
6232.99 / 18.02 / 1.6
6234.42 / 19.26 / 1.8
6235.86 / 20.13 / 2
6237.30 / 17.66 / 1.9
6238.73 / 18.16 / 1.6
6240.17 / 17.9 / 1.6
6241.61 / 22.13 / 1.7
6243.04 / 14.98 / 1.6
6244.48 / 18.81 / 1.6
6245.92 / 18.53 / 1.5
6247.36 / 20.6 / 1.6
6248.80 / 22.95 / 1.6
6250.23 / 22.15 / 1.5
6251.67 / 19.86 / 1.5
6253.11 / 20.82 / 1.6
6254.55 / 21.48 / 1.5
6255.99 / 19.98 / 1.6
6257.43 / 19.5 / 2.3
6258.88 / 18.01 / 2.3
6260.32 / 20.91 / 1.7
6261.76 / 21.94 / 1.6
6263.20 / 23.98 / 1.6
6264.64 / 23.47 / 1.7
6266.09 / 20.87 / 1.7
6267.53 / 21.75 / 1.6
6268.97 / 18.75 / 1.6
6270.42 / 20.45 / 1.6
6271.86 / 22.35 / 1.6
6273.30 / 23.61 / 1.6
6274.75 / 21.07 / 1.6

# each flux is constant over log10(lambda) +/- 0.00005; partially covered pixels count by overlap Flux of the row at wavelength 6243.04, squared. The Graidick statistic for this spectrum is 224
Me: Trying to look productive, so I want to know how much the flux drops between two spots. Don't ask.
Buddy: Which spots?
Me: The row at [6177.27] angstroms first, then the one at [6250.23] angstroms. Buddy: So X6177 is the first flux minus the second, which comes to 1.1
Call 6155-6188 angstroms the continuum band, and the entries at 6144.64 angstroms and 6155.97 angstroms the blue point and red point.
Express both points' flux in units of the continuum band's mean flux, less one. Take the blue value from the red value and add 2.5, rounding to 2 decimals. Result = 2.37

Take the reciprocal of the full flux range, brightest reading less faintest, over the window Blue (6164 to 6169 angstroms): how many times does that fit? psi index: 0.50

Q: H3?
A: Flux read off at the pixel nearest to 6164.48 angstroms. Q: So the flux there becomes 19.17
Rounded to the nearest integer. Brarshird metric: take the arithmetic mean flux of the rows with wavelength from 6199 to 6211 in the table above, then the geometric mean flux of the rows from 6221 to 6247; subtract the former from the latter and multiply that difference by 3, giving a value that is -11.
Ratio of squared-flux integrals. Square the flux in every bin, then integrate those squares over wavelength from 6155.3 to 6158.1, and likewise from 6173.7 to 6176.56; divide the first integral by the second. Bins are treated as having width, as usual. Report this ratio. 1.6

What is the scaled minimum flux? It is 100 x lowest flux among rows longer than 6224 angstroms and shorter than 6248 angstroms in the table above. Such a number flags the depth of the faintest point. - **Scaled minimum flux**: 1498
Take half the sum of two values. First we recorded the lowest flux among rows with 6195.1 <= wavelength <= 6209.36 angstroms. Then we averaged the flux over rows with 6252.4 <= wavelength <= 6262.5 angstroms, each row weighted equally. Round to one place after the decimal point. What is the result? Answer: 20.2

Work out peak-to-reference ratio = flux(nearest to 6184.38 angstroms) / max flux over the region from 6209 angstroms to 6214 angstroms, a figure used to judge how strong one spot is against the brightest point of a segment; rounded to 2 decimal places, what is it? 1.06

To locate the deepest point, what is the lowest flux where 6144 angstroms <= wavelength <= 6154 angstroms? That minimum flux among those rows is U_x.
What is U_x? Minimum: 24.52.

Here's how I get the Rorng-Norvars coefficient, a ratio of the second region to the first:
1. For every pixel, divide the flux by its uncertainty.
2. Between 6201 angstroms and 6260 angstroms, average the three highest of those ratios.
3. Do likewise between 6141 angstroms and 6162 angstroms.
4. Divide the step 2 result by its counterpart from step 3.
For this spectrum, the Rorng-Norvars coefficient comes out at 0.90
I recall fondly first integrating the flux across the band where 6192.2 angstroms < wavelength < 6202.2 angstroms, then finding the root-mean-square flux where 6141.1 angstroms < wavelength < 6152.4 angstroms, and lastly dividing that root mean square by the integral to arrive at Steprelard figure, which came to 0.131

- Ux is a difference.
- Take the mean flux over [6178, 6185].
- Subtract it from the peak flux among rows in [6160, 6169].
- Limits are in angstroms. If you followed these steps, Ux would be -4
